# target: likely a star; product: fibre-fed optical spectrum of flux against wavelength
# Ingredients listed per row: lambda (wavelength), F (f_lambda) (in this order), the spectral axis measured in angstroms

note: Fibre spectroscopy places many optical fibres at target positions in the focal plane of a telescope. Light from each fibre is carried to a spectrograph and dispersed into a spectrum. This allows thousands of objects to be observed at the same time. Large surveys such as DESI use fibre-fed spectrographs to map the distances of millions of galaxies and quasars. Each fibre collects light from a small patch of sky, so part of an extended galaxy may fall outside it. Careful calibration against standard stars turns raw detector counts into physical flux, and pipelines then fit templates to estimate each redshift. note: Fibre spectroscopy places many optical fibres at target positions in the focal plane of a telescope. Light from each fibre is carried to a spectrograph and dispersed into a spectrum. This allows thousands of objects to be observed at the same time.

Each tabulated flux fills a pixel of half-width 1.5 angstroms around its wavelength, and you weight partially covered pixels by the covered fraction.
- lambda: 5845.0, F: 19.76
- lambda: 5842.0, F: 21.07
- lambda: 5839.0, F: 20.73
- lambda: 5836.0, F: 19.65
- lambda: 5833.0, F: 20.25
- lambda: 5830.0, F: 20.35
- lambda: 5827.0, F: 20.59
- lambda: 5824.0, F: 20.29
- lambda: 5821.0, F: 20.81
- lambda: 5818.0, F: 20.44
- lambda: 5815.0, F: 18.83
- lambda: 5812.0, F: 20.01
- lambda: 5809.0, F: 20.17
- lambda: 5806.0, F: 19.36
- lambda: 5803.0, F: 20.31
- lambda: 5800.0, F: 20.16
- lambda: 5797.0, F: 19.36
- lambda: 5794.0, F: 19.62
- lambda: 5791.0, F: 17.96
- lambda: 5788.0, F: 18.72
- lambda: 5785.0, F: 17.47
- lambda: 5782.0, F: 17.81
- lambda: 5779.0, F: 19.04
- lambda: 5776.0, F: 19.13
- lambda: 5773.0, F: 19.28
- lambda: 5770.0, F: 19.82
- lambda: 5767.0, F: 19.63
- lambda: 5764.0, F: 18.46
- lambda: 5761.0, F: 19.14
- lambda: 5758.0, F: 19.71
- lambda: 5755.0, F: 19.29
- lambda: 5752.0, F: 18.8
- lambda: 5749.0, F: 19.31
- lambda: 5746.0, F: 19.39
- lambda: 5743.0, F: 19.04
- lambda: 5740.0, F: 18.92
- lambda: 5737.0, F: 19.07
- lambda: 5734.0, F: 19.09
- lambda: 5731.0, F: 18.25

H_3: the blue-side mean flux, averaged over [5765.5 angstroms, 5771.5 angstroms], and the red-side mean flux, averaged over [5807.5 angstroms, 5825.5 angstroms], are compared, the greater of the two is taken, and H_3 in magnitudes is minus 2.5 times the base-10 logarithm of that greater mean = -3.26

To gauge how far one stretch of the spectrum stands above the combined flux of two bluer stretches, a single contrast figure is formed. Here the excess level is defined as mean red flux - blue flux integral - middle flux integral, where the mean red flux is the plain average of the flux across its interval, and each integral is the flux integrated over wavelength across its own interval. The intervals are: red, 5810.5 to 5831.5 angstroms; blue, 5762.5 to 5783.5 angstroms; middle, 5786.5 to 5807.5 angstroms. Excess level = -786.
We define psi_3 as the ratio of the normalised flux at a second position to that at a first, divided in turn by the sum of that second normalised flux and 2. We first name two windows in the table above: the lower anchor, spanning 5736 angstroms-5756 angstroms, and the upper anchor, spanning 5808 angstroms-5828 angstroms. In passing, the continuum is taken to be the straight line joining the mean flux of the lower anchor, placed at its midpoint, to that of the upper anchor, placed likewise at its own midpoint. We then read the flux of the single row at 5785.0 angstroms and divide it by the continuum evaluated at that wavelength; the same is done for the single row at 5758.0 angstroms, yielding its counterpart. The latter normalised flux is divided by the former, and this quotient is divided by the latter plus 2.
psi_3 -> 0.381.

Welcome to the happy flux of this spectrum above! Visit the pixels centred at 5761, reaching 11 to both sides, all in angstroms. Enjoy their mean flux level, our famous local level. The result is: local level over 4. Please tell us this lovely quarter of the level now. 4.82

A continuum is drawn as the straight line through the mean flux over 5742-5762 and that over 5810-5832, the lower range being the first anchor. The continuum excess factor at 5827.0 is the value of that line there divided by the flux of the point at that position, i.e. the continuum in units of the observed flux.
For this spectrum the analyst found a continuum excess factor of 0.98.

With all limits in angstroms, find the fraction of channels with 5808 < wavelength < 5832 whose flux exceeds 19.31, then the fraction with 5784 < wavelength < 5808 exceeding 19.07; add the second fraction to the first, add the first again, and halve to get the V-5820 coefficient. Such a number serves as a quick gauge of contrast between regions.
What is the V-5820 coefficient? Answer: 1.19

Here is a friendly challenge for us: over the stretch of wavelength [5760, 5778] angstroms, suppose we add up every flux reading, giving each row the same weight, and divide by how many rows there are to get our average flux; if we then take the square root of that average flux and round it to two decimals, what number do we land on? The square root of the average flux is 4.39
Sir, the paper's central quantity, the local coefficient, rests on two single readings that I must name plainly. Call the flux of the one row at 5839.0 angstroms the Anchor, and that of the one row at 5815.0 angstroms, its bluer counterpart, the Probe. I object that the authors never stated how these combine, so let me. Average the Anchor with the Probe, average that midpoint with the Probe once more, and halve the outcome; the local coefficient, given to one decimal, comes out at 9.7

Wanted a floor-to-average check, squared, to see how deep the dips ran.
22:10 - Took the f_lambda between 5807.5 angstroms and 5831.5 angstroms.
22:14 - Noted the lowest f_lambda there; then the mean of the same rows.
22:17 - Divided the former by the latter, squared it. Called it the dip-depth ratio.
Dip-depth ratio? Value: 0.870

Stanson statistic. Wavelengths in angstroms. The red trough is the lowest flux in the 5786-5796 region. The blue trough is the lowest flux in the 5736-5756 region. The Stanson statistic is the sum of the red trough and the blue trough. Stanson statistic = 36.8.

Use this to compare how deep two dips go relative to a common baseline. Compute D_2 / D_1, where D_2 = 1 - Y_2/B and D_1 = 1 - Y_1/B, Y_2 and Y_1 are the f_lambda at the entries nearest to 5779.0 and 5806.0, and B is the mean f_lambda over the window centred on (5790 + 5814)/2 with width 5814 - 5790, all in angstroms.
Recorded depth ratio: 2.2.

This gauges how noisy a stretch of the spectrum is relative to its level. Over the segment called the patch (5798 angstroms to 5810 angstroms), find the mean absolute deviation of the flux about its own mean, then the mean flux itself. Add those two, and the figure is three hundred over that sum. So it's 14.8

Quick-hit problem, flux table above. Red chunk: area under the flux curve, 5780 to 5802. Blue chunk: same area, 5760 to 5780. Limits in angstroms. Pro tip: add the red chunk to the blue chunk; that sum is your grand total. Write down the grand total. 797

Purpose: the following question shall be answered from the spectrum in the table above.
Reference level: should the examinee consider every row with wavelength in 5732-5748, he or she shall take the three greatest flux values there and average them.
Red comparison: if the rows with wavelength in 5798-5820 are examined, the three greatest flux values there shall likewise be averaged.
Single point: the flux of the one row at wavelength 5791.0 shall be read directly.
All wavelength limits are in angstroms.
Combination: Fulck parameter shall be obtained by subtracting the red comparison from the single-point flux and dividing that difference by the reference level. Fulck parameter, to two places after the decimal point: -0.12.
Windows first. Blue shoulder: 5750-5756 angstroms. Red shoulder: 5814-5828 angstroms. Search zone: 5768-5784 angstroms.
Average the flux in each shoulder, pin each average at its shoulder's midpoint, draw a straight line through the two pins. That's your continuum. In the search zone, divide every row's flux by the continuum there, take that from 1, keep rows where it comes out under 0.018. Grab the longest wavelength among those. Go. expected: 5776.0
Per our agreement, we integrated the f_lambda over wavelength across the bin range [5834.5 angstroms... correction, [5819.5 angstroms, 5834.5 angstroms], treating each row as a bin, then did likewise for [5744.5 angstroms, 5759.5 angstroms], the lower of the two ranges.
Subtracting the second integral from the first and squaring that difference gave 302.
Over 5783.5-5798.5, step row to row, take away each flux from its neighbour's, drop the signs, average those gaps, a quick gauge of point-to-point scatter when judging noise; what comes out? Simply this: 0.98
